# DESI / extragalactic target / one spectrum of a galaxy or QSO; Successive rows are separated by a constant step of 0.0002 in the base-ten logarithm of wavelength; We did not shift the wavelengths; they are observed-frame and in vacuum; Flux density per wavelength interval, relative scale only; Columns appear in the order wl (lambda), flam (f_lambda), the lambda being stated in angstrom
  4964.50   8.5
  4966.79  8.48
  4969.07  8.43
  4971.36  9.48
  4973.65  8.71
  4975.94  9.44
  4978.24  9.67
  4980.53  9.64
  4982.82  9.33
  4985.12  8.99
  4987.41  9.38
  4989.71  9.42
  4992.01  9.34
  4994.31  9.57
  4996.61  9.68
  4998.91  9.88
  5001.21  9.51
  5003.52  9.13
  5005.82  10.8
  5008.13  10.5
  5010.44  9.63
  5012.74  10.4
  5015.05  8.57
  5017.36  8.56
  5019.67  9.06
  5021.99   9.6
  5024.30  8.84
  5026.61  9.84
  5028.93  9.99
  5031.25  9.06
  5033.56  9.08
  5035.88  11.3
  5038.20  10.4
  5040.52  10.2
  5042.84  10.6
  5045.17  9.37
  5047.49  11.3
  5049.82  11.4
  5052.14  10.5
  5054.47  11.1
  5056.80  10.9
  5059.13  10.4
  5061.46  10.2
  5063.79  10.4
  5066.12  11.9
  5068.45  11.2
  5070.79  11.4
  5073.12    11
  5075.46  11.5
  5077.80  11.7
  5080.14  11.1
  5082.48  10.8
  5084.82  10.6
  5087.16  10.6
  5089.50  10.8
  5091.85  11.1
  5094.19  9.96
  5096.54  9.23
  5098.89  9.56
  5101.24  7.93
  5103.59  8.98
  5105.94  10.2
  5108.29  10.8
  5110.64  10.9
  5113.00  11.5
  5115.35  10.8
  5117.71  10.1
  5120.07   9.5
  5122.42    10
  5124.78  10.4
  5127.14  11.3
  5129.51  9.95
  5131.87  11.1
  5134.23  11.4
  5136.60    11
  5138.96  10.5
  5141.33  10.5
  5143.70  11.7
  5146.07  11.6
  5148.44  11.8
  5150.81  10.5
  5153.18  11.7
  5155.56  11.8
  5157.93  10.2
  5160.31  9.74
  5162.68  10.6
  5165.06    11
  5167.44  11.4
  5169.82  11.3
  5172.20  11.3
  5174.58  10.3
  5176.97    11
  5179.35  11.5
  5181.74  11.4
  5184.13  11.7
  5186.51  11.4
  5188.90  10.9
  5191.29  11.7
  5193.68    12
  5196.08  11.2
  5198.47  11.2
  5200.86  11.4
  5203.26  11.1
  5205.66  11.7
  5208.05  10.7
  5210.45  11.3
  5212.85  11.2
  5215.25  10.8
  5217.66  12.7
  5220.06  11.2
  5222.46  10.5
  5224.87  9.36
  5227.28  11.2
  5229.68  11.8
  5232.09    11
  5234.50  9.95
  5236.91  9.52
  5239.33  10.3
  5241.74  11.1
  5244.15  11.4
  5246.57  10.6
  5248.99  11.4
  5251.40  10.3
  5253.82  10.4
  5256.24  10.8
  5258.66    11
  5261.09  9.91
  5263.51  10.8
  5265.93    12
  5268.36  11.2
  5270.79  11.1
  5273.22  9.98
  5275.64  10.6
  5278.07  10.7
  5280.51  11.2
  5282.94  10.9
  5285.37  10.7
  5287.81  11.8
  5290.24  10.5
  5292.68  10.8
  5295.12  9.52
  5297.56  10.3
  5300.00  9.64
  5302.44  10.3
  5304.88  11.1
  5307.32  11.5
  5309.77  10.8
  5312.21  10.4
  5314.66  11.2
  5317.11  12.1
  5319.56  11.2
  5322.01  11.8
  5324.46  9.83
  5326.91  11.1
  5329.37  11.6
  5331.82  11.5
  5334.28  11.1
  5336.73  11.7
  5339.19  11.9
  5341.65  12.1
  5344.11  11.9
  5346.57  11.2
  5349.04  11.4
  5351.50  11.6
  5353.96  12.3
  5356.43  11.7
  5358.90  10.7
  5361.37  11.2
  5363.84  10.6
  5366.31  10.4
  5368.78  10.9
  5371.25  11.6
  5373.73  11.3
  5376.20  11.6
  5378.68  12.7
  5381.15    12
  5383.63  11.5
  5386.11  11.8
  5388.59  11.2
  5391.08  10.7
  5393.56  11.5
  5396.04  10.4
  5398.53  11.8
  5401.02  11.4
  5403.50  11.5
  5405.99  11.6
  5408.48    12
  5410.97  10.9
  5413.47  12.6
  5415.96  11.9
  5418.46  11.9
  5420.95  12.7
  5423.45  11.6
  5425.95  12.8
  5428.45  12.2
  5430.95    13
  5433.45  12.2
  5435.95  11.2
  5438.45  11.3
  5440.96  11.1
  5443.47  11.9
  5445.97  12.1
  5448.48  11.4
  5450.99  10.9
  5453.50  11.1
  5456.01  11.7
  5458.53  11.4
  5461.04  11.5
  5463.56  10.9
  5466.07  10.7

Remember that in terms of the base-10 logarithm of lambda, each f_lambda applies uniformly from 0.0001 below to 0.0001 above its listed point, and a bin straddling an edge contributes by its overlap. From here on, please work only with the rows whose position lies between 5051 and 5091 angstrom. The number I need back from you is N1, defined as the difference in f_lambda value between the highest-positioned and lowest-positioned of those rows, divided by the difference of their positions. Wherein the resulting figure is 0.008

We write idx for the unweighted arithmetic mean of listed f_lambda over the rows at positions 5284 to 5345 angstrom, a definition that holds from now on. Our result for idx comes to 11.1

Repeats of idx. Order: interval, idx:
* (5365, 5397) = 11.4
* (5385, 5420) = 11.5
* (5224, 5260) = 10.7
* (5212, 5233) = 11.1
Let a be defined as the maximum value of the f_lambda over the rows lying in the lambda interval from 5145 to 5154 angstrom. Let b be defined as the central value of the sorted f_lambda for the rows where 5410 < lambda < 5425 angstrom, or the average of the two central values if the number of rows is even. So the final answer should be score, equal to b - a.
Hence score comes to 0.1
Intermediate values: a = 11.8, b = 11.9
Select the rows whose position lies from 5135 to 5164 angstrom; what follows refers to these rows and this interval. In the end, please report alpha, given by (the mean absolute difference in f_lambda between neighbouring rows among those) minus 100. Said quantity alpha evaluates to -99.3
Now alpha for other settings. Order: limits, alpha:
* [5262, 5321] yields -99.3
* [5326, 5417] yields -99.4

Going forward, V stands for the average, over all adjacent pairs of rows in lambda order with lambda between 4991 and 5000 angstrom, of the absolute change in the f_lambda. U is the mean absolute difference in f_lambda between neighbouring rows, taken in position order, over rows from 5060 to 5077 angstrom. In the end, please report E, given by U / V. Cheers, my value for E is 3.24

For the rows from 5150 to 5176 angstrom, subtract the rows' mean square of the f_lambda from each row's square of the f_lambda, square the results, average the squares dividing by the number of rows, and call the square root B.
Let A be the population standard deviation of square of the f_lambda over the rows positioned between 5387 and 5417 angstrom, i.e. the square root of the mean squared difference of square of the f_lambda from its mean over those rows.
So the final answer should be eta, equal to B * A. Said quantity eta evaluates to 183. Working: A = 13.2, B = 13.8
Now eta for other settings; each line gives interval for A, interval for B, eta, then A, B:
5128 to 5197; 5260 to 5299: 175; 12.9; 13.6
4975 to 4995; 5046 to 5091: 37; 3.6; 10.2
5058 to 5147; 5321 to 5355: 217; 16.9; 12.8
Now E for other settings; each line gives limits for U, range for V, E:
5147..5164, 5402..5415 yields 1.12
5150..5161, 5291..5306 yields 1.00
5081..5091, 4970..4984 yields 0.32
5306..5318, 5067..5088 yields 2.33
